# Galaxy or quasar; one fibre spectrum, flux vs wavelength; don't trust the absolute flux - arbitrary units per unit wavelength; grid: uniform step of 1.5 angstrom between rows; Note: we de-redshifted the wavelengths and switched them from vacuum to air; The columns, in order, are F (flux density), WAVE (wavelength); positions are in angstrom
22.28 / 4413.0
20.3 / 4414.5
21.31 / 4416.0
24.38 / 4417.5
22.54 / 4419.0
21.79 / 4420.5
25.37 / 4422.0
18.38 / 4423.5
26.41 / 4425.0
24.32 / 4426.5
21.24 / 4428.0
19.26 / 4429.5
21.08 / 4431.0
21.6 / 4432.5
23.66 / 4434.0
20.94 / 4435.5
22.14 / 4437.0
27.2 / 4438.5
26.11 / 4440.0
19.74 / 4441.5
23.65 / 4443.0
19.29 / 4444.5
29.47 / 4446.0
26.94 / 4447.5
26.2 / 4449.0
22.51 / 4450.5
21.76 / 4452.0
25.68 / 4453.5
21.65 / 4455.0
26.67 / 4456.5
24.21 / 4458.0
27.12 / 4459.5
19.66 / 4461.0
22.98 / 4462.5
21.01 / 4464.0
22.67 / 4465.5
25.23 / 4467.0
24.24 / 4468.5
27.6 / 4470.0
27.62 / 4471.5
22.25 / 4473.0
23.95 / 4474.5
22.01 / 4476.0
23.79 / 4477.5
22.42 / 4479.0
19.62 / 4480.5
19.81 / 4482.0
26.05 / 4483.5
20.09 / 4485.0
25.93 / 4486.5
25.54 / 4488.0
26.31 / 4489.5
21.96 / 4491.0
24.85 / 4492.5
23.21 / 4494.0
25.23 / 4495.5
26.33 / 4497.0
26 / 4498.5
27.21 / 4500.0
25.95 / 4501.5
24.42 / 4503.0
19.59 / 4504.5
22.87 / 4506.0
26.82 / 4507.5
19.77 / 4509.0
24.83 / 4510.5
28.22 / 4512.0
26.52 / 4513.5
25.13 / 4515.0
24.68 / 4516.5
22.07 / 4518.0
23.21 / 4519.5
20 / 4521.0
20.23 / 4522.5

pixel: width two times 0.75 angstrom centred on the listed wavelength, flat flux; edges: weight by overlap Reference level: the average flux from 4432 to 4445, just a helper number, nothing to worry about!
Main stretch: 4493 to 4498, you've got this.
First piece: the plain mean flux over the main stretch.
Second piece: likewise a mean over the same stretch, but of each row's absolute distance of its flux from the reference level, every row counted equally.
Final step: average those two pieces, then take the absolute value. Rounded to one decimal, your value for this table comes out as 13.6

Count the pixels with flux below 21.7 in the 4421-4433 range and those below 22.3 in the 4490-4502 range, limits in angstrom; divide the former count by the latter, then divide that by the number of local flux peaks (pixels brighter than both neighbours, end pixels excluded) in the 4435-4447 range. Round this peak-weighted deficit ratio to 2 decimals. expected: 2.50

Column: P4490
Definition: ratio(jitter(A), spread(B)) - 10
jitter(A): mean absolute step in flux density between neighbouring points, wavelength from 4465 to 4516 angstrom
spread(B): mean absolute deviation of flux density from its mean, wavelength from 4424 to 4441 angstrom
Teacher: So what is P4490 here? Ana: -8.80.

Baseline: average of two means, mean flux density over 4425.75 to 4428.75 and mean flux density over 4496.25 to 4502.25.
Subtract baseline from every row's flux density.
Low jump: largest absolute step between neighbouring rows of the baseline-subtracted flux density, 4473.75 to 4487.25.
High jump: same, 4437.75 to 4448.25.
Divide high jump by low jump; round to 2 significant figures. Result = 1.6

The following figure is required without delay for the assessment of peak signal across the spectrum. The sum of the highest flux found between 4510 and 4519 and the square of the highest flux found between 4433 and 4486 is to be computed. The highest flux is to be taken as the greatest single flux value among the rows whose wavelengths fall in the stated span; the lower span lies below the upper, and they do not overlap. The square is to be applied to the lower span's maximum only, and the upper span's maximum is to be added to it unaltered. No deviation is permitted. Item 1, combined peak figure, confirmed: 897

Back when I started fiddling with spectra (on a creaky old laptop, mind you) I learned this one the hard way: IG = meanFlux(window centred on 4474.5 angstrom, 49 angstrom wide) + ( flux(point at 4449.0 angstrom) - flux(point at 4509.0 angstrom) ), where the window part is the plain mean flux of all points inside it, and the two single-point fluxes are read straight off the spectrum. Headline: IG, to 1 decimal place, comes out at 30.2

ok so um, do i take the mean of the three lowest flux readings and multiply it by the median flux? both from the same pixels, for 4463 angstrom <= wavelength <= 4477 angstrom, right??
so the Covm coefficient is 521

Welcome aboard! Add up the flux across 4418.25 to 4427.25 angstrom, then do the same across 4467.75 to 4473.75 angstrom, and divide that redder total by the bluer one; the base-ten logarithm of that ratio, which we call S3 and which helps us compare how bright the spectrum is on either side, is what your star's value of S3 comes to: -0.14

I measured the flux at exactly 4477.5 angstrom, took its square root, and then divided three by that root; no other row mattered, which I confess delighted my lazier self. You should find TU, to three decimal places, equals 0.615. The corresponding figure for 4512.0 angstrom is 0.565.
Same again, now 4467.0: 0.597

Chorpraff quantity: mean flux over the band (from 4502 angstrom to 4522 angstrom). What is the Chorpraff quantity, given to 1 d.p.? 23.7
